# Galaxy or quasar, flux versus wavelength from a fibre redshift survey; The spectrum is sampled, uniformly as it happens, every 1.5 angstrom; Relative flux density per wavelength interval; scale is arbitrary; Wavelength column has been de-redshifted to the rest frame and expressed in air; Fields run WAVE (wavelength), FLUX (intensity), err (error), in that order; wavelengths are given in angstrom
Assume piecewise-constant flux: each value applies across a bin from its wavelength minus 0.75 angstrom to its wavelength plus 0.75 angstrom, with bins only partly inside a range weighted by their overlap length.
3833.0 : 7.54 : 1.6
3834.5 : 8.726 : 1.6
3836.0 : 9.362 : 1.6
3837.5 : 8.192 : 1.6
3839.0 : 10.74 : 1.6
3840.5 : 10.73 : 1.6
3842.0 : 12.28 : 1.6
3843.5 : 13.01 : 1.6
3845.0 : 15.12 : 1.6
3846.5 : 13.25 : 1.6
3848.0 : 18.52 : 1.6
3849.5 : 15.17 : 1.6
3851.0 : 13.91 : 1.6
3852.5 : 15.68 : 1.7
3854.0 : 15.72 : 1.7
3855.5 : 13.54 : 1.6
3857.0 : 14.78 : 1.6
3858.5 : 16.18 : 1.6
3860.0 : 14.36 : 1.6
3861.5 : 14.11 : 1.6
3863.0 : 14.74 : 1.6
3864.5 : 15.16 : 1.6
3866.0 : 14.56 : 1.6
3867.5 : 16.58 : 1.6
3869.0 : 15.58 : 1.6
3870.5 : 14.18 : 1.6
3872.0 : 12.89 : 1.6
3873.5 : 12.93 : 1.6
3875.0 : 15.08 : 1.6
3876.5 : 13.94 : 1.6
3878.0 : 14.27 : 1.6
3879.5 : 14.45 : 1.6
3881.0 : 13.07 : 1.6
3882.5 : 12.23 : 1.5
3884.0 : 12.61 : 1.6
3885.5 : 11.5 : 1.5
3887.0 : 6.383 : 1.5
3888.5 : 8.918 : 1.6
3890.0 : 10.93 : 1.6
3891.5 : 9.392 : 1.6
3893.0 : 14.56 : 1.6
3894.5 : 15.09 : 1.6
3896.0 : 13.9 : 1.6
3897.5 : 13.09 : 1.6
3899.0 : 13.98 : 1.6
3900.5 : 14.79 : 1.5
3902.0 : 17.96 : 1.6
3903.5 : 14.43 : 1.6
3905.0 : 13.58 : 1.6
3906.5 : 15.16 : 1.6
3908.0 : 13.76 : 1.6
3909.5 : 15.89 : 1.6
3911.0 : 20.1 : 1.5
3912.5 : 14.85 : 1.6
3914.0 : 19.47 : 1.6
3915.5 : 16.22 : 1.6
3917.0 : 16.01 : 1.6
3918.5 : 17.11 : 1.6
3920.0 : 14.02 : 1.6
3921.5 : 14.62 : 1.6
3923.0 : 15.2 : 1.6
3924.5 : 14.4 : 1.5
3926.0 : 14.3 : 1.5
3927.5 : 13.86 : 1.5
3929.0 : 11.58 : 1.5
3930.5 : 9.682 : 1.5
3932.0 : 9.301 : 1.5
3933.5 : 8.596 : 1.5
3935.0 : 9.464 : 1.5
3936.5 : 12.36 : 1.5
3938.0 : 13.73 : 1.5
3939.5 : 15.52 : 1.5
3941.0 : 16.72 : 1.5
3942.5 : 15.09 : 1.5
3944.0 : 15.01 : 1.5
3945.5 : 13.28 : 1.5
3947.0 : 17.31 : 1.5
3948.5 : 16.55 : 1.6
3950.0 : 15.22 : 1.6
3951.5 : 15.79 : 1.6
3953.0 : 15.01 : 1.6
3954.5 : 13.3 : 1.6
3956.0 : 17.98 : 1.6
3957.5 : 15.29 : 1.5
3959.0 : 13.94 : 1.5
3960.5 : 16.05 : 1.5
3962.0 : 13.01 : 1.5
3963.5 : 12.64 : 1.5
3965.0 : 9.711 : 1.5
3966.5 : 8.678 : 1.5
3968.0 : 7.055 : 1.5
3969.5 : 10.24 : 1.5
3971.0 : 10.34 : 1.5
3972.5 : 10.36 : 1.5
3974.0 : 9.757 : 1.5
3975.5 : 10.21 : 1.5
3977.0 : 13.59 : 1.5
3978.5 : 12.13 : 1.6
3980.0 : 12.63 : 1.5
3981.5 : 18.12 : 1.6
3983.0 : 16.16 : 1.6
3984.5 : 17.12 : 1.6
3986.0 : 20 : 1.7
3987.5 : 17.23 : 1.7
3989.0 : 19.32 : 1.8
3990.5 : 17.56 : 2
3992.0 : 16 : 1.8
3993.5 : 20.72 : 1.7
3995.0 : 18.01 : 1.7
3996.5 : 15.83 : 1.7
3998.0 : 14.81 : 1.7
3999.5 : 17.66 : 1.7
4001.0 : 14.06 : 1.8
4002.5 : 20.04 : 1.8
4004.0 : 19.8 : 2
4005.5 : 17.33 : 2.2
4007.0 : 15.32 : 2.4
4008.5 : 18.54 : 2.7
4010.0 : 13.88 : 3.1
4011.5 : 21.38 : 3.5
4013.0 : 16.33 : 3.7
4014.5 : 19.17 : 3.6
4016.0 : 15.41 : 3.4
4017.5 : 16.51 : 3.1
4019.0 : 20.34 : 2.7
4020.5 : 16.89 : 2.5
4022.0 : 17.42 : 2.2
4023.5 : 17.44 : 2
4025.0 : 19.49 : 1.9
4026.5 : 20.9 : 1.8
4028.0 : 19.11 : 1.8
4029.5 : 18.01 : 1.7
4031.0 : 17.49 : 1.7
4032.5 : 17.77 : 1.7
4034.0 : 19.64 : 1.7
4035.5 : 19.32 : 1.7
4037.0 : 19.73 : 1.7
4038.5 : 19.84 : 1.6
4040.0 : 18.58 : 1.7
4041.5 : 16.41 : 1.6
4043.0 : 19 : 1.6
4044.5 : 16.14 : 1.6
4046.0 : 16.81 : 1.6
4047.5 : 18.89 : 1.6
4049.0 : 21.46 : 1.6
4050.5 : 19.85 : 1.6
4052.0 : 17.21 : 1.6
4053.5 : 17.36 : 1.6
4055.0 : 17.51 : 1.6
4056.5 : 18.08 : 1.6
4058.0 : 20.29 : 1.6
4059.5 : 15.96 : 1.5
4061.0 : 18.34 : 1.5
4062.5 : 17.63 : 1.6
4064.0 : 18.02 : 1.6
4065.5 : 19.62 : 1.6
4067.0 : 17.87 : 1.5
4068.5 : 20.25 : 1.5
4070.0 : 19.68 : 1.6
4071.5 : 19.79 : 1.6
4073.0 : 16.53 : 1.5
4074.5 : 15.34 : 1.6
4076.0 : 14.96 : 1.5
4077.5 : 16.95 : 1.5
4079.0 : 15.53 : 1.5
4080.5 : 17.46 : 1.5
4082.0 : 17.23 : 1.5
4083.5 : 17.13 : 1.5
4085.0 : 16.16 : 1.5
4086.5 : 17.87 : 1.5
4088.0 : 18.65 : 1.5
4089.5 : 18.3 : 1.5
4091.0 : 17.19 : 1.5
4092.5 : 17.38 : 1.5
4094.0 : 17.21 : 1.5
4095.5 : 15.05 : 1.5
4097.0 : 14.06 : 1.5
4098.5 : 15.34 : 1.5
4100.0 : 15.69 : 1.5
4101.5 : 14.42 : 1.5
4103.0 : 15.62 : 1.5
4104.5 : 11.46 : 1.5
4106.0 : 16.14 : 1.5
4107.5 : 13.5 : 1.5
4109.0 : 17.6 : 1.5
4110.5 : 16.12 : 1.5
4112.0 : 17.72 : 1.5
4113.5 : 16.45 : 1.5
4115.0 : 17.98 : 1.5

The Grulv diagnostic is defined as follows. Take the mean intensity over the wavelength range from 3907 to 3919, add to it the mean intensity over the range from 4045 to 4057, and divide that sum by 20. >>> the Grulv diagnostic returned 1.75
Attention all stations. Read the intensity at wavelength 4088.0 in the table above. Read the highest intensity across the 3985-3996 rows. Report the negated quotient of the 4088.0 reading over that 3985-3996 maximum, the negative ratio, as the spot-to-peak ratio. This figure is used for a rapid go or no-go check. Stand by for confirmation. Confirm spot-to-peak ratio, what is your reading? -0.9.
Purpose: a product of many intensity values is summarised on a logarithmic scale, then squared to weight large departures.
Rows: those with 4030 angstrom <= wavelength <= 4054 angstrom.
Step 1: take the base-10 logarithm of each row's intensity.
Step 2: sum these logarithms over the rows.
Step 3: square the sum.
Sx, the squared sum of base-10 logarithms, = 410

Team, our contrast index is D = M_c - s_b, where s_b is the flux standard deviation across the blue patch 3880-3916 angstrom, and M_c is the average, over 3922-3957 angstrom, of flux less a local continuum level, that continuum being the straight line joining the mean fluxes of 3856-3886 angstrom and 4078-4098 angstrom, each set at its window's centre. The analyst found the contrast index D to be -4.2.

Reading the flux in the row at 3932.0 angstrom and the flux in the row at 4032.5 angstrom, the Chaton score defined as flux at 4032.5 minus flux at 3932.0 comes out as 8.5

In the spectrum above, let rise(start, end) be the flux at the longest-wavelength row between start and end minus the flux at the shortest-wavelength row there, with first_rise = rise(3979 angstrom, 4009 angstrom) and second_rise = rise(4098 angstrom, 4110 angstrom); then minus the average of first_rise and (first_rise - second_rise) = -4.8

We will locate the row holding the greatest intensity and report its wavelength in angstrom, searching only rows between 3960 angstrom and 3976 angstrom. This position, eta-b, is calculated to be 3960.5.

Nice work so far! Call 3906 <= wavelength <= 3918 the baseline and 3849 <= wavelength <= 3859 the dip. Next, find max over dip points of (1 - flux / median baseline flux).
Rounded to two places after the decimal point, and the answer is 0.15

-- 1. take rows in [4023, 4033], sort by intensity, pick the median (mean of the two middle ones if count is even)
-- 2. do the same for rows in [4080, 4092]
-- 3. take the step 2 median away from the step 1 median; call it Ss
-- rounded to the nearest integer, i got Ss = 1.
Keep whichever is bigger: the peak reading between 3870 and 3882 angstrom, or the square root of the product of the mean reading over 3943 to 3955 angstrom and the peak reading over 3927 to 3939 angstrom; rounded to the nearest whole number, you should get 15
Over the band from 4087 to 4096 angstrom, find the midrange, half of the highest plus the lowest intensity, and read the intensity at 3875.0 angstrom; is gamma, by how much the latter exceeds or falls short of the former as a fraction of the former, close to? -0.11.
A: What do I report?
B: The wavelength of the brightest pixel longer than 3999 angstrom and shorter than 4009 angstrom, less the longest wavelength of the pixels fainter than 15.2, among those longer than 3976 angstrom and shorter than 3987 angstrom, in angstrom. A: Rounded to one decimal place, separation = 22.5 angstrom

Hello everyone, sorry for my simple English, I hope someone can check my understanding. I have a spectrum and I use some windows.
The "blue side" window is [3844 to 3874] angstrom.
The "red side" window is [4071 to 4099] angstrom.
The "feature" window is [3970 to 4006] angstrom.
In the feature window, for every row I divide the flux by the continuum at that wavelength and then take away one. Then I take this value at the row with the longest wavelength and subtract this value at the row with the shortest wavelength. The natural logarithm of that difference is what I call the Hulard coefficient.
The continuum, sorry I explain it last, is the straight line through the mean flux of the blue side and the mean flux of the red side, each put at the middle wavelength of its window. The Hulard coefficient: -0.9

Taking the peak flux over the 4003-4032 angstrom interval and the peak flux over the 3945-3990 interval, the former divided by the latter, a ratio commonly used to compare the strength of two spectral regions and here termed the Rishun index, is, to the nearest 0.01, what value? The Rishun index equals 1.07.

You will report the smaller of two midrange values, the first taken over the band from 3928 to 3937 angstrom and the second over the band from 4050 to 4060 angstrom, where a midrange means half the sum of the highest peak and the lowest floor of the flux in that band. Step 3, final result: 10.5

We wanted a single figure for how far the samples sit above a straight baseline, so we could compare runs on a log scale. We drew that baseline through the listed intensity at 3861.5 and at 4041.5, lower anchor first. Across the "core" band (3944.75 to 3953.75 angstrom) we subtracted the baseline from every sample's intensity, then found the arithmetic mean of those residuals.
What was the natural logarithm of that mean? -1.2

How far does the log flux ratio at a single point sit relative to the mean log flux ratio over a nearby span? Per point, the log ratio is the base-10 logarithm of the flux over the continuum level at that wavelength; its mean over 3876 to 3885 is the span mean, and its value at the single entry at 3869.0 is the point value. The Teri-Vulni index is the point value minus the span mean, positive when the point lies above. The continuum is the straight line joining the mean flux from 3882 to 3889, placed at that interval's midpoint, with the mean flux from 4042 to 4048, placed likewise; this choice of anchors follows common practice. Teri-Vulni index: 0.09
